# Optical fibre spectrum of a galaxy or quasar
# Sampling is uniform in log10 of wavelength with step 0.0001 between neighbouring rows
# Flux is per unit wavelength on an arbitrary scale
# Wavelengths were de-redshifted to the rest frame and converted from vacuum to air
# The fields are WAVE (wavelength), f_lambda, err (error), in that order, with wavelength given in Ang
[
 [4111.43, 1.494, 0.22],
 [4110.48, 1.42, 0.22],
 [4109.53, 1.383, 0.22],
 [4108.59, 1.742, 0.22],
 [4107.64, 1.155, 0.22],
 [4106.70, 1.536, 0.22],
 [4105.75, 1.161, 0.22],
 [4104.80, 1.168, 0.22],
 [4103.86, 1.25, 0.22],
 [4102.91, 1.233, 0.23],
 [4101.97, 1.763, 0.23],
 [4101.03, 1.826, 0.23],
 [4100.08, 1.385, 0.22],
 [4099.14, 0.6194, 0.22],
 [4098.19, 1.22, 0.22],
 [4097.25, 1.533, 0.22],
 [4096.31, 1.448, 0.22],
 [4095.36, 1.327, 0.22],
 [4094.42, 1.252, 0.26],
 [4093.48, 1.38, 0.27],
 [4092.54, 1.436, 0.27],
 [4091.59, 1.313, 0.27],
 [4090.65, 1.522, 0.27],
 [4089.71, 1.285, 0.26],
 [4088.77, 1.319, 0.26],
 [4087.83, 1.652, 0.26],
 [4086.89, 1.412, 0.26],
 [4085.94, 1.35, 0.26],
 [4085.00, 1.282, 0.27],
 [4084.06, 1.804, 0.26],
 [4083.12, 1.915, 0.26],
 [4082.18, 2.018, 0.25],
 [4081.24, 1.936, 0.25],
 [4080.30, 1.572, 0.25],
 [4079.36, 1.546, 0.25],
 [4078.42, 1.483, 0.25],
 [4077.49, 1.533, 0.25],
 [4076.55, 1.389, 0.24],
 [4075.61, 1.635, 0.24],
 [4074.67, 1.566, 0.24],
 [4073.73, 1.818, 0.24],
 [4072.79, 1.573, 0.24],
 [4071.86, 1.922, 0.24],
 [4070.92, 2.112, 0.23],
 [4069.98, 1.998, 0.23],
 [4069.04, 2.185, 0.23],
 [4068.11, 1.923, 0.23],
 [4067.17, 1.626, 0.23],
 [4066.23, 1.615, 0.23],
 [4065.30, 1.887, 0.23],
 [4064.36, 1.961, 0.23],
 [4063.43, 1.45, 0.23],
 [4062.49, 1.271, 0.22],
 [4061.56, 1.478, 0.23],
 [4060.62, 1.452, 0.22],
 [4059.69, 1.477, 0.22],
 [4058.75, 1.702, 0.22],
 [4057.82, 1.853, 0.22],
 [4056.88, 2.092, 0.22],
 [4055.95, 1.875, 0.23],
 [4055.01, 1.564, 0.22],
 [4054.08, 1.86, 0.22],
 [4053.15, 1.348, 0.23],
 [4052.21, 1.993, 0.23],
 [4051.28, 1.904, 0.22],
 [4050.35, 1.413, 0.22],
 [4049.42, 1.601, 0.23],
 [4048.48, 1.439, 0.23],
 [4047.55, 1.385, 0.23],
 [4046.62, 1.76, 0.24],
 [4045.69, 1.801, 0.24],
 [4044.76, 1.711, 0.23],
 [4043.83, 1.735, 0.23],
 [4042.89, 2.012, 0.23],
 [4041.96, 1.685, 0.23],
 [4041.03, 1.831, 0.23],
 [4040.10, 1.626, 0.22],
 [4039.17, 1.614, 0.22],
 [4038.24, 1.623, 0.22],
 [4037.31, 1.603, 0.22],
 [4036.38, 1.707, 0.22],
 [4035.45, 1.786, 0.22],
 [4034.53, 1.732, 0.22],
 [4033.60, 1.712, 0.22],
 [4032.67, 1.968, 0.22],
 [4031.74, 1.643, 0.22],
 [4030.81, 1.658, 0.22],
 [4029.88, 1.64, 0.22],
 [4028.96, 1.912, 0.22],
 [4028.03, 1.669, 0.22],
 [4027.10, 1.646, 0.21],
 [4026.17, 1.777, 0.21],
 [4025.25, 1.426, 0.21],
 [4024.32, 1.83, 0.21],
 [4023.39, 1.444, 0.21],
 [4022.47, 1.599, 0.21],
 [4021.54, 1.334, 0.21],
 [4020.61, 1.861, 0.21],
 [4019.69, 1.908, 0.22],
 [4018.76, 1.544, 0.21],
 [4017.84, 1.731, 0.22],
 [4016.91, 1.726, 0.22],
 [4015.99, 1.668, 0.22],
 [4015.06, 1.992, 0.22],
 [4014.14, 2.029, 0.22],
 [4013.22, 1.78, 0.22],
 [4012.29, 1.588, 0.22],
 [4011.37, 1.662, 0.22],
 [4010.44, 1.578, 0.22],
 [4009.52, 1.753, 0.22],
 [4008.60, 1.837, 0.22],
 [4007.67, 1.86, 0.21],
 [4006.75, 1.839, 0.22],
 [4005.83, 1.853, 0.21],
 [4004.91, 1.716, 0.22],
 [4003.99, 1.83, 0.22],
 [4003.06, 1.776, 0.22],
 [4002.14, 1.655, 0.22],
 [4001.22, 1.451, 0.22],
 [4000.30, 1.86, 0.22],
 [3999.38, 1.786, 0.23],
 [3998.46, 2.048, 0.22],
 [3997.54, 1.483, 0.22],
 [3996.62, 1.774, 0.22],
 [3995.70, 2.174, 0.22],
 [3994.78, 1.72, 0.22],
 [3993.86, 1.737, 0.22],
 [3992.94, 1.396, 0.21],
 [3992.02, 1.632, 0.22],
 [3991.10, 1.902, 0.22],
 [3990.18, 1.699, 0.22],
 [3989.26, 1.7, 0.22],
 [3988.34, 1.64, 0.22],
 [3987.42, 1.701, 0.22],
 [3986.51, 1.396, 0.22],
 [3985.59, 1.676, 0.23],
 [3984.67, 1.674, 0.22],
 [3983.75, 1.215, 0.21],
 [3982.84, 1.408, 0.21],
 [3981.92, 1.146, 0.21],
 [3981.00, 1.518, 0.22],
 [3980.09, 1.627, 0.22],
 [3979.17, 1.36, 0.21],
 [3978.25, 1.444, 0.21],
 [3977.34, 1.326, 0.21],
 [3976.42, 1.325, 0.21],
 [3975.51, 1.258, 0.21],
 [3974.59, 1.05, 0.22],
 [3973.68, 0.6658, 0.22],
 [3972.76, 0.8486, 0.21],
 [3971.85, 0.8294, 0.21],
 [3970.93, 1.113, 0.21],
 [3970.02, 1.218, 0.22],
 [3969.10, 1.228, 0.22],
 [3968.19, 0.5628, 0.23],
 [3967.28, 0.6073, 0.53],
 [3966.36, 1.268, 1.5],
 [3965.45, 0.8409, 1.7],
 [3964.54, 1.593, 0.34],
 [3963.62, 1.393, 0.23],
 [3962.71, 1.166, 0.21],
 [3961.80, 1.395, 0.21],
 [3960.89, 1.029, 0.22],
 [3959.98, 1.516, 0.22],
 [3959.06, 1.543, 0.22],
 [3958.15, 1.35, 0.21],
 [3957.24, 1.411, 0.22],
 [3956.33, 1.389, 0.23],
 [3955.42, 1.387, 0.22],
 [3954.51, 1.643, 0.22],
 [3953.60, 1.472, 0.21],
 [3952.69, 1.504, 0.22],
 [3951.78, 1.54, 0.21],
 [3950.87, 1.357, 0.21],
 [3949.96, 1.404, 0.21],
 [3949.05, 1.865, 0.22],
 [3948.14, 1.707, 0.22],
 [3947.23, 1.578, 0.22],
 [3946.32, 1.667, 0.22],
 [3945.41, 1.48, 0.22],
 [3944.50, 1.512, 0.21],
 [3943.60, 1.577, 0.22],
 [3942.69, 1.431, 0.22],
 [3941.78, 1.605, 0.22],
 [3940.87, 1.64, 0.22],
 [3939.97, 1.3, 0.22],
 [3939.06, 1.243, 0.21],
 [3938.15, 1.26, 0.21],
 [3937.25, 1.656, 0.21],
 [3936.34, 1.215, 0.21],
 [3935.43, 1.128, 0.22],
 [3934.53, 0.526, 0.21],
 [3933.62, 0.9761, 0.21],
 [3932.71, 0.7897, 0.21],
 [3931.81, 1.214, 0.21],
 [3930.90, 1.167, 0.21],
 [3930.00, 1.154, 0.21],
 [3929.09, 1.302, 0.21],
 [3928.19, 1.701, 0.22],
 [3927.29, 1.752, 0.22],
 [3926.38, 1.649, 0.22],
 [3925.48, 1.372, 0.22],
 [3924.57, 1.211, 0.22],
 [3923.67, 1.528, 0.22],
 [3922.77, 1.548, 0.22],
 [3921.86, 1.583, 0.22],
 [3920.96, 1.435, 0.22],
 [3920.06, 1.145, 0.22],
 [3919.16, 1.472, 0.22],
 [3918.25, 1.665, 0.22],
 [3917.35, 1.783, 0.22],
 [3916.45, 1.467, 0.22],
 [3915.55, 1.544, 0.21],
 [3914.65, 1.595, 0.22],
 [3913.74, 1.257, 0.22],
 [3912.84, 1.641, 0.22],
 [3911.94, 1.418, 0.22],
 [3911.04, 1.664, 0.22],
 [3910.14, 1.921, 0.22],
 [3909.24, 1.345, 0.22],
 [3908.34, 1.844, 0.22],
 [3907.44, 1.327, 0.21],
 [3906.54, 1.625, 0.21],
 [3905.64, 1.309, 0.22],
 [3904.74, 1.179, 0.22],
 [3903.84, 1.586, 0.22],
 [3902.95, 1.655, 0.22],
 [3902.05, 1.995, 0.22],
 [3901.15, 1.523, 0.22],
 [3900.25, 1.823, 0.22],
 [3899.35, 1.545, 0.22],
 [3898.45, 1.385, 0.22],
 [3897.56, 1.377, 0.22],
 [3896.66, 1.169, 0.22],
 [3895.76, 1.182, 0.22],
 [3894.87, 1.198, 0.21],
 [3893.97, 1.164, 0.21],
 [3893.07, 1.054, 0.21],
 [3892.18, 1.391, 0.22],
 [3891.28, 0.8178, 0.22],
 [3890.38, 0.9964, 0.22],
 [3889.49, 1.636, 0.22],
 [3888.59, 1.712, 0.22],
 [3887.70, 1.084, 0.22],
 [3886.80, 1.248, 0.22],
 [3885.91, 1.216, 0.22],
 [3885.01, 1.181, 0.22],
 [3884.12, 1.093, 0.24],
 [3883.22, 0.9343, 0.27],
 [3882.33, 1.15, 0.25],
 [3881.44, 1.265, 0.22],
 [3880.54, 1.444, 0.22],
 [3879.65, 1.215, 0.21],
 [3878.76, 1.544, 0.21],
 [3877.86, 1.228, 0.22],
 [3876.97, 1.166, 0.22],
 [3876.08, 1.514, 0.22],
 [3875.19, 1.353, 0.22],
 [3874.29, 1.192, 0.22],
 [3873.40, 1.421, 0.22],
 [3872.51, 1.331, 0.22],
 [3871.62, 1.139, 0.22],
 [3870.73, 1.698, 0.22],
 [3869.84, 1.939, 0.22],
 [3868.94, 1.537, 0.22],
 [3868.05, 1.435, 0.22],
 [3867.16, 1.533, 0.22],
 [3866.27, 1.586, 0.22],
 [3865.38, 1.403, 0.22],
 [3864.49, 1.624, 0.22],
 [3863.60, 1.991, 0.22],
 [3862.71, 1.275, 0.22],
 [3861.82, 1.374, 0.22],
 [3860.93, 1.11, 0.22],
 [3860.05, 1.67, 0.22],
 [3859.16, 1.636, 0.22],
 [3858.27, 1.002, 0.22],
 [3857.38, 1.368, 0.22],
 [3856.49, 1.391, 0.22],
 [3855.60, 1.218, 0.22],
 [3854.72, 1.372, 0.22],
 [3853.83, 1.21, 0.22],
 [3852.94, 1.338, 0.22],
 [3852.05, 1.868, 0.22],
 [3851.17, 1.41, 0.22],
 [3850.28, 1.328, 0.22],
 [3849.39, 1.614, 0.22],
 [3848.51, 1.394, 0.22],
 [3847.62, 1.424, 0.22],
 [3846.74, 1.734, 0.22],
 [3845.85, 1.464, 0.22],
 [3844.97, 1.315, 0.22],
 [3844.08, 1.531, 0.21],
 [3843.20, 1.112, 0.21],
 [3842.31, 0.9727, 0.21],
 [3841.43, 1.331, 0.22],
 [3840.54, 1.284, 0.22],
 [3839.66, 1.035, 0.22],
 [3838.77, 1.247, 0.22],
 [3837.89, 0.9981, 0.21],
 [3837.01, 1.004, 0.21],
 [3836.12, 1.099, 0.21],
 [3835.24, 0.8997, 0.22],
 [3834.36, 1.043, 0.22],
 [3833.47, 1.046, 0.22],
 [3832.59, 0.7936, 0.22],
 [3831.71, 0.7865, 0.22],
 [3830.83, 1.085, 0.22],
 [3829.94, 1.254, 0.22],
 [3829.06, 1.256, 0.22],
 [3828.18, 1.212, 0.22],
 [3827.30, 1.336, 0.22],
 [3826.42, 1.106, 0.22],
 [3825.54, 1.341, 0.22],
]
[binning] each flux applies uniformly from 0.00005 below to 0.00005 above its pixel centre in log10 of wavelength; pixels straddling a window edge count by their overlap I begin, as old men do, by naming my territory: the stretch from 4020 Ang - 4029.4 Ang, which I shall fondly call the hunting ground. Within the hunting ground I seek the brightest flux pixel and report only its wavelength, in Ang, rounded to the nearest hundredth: 4028.96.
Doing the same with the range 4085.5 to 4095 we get 4087.83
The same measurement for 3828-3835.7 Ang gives 3829.06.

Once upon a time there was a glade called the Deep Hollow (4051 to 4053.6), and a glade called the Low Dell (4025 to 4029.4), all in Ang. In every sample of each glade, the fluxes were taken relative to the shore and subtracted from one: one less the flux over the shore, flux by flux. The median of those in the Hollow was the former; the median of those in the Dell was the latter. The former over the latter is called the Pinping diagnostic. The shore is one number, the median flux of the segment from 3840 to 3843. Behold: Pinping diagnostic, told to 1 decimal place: 1.6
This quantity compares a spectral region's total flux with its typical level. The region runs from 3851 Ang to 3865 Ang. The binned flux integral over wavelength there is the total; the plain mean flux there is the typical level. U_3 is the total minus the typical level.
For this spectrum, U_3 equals 19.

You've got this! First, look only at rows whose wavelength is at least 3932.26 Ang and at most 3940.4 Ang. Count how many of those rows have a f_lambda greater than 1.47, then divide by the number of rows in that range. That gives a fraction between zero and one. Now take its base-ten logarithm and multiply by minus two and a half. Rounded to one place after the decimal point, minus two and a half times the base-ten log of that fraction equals 2.4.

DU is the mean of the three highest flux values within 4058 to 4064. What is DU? 1.55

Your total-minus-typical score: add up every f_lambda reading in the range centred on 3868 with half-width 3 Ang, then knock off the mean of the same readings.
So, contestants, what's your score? 9.5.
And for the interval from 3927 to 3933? 7.8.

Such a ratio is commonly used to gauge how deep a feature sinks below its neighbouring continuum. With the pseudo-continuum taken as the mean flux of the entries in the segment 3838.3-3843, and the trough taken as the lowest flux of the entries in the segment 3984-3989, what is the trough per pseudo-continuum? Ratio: 1.19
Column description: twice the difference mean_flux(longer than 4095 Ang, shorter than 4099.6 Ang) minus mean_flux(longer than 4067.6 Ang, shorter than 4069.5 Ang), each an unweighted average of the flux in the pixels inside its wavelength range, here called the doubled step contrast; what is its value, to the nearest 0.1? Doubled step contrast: -1.6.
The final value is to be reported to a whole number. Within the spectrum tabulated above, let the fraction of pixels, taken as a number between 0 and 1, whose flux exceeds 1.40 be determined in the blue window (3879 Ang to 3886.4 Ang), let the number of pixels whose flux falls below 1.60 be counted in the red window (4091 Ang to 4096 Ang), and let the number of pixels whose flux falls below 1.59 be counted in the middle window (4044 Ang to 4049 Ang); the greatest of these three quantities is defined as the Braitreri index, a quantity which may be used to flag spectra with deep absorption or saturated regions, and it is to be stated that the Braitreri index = 5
